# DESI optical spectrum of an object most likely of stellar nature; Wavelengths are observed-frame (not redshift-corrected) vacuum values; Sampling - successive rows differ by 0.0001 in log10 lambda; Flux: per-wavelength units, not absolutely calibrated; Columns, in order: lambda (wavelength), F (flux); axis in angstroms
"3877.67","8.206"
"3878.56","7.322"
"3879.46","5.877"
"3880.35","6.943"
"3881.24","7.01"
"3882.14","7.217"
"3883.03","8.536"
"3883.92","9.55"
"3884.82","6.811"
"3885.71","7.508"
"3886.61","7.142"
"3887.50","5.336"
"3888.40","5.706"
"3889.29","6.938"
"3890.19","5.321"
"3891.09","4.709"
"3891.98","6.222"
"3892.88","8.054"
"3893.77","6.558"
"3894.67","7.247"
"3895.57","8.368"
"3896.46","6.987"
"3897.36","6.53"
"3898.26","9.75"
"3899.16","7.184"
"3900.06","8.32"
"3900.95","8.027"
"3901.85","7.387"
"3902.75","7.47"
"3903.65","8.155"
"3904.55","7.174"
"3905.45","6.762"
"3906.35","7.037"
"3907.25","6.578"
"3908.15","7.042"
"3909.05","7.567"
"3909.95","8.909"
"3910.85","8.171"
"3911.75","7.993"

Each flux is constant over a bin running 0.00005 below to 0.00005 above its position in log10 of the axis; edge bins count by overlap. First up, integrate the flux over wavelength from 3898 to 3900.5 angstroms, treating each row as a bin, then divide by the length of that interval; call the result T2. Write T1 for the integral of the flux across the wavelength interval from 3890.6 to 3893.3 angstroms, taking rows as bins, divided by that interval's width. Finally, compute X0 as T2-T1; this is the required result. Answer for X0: 2.0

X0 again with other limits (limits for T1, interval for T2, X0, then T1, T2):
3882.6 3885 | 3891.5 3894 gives -1.5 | 8.5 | 6.97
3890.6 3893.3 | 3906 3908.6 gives 0.6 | 6.3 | 6.88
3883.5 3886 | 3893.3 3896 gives -0.6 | 8.0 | 7.39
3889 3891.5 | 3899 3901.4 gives 2.4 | 5.6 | 7.94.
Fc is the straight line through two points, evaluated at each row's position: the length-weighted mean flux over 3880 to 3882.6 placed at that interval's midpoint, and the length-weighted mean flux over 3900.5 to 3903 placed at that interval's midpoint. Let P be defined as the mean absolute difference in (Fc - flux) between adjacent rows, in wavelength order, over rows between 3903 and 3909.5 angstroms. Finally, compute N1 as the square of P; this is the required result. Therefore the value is 0.3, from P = 0.52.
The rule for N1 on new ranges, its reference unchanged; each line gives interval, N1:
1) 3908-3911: 0.7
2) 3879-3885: 1.1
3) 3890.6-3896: 1.7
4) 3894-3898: 1.0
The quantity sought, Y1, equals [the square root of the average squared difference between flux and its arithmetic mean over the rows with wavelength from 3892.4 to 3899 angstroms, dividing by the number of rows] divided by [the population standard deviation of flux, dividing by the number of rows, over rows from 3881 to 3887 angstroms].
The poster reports 1.2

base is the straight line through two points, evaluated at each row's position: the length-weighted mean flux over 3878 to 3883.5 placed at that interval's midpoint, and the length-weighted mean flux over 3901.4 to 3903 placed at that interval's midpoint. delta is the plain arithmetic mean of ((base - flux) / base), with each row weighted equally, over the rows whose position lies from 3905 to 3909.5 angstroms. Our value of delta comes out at 0.06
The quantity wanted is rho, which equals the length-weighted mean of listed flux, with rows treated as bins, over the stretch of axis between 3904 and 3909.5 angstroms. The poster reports 7.0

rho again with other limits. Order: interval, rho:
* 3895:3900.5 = 7.8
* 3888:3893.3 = 6.2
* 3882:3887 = 7.8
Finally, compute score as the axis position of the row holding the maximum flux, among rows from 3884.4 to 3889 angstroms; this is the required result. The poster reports 3885.71 angstroms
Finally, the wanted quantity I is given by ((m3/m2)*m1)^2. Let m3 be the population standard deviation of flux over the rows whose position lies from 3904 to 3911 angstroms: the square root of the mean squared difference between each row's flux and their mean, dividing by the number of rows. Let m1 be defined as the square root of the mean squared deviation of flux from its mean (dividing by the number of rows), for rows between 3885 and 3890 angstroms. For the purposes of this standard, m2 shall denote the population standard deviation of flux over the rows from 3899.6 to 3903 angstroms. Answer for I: 2.6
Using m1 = 0.849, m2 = 0.4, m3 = 0.73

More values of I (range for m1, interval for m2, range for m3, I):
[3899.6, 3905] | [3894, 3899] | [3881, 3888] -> 0.2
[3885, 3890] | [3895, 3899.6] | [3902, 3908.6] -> 0.1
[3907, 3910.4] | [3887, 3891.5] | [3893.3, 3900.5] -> 1.5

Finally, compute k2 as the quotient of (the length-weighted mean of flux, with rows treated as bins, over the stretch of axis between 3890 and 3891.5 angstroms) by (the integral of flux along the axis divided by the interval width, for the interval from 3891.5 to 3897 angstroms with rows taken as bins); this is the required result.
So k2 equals 0.7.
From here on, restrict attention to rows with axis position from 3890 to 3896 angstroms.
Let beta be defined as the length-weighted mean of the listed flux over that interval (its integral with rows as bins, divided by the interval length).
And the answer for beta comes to 6.7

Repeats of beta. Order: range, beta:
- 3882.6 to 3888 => 7.5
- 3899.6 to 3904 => 7.9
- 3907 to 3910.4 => 7.6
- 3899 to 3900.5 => 7.8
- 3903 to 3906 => 7.4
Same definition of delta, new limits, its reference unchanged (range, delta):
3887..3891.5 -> 0.23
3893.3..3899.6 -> -0.02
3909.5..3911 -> -0.14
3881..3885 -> -0.08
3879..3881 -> 0.11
